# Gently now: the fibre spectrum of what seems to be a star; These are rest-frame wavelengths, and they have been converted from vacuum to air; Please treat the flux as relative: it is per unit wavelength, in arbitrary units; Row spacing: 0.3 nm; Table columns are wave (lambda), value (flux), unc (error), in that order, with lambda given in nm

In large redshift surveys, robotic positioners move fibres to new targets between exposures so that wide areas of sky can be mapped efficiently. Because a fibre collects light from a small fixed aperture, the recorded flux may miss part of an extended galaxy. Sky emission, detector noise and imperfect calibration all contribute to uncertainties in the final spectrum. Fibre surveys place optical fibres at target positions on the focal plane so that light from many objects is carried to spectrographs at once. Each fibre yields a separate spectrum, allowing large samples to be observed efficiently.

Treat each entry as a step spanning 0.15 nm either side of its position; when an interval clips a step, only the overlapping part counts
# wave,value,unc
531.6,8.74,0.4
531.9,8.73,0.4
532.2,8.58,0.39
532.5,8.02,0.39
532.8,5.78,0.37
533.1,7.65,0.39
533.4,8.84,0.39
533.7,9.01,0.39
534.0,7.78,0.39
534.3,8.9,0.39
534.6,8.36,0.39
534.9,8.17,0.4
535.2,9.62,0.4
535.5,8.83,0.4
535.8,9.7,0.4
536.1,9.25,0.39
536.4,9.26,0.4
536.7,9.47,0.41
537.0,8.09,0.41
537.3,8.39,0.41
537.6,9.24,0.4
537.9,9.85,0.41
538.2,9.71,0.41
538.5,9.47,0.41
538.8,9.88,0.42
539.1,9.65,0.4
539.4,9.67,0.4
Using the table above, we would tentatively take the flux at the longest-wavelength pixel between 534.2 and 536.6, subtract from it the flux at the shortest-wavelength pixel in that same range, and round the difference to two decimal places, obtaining 0.36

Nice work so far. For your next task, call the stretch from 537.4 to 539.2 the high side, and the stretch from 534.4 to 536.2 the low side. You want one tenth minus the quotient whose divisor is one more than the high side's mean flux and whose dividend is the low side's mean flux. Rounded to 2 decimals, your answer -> -0.75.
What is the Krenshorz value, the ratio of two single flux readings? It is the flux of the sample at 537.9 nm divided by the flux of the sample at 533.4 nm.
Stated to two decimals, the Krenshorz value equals 1.11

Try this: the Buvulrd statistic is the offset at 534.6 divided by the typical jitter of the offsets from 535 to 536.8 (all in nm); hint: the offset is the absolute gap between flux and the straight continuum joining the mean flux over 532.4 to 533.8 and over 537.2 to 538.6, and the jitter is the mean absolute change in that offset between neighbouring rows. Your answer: 0.1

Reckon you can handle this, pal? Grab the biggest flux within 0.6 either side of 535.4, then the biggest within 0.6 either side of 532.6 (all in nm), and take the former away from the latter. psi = -1.1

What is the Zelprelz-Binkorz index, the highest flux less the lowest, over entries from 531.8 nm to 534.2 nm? 3.2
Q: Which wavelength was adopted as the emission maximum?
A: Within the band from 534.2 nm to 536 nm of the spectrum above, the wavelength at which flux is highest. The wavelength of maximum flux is 535.8 nm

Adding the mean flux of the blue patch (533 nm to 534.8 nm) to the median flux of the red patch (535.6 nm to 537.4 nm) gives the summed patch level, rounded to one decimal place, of 17.7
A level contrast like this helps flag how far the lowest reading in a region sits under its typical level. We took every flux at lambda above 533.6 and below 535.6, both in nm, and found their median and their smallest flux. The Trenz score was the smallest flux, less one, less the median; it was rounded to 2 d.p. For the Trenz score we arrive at -2.05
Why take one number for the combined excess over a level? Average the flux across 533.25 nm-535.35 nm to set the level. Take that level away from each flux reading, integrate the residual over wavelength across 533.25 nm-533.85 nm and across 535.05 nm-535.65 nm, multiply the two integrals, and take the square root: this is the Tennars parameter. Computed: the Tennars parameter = 0.23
